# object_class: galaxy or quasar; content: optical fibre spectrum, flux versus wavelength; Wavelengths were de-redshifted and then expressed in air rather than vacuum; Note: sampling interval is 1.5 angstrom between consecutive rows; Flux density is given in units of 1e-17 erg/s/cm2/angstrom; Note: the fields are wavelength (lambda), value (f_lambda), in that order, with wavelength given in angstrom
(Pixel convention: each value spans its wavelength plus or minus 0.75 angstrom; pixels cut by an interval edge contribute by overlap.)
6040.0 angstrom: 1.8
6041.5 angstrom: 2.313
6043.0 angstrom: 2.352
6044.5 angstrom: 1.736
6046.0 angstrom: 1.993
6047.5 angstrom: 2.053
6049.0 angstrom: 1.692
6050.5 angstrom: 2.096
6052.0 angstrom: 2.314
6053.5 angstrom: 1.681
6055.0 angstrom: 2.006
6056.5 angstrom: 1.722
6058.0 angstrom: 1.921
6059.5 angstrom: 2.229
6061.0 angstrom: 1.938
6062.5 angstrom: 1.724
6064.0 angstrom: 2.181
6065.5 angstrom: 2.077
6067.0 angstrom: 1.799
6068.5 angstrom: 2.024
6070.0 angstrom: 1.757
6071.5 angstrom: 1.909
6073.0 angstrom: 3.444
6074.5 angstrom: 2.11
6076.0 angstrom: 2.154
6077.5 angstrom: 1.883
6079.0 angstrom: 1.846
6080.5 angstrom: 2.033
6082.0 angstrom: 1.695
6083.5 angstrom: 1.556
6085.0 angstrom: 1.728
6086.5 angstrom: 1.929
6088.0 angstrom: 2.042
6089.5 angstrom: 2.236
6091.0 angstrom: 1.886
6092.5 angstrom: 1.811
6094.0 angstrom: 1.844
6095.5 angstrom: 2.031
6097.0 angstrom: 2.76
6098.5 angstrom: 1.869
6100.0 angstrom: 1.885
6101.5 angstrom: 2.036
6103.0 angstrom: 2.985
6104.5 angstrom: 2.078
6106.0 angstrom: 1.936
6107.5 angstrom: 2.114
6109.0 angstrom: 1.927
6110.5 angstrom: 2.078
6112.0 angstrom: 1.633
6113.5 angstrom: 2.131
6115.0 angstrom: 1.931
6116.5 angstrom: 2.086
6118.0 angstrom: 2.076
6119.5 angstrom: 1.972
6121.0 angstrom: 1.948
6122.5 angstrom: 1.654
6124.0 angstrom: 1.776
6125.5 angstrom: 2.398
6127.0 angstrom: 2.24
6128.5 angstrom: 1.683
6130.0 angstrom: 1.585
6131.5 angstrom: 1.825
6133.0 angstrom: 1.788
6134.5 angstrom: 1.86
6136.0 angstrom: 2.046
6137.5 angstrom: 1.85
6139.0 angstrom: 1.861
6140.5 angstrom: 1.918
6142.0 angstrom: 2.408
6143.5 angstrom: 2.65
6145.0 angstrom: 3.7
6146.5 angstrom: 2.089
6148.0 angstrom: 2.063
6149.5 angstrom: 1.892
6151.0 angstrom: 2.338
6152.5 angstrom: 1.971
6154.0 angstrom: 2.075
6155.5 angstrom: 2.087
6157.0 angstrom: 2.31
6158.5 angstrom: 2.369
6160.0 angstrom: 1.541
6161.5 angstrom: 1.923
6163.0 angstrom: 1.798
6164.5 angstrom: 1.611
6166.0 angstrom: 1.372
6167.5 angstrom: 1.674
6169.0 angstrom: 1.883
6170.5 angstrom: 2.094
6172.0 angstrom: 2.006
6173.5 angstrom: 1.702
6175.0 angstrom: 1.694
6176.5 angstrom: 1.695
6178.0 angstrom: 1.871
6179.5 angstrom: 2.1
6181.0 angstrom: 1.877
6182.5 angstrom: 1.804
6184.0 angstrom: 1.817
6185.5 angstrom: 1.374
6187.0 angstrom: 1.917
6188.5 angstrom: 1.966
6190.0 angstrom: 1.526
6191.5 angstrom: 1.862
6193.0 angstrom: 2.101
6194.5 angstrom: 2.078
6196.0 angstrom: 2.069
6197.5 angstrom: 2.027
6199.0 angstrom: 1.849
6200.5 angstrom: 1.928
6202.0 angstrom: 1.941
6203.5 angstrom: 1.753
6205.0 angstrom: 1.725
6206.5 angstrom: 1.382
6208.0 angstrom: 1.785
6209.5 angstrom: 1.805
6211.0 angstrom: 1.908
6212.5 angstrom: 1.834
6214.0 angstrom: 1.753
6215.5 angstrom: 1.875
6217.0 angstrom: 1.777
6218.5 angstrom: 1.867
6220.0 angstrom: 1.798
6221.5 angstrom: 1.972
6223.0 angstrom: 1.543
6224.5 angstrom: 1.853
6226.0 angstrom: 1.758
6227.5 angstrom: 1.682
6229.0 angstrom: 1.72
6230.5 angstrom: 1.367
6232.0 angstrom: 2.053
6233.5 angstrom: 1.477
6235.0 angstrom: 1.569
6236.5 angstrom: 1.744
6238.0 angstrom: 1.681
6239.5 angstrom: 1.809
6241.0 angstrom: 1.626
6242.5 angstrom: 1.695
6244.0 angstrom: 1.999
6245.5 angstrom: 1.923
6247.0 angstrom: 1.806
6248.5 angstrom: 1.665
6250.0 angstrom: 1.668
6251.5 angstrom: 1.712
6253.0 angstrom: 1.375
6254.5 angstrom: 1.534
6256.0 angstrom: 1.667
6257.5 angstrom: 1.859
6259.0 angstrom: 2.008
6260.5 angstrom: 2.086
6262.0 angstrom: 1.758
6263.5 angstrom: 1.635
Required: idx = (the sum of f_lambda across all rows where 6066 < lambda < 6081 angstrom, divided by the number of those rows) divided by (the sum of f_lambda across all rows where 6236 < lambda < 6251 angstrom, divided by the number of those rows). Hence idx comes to 1.19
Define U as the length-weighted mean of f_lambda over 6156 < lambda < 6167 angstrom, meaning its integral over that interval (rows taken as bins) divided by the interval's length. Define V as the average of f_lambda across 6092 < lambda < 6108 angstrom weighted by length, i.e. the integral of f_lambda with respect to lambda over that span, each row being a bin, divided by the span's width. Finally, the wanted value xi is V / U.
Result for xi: 1.15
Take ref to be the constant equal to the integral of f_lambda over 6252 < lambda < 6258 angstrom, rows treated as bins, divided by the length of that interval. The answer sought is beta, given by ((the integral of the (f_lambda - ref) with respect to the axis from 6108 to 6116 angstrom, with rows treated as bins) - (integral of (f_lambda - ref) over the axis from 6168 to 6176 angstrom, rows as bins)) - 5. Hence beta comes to -4.3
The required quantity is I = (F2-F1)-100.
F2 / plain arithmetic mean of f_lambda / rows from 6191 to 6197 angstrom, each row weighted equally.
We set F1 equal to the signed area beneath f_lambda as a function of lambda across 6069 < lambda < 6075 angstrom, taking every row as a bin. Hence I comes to -112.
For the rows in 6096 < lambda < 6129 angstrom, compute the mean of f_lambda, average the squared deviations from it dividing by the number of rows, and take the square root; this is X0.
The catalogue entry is 0.32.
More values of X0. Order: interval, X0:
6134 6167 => 0.46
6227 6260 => 0.18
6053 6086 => 0.37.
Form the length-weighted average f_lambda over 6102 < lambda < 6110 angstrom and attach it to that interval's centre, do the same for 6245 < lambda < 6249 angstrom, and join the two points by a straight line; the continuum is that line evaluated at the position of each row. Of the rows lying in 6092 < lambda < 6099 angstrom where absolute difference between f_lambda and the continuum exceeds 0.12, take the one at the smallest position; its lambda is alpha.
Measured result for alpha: 6092.5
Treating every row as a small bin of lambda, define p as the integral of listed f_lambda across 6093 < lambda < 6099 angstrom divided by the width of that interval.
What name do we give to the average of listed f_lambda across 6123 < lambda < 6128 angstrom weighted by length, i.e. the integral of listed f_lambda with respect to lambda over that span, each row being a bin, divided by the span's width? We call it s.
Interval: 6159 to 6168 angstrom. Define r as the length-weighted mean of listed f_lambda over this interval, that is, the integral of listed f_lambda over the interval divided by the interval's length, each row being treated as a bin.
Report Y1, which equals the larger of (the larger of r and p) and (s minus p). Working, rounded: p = 2.12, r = 1.67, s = 2.09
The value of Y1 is 2.12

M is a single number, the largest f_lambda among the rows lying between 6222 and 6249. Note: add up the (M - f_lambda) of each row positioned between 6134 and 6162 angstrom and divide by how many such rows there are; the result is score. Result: -0.10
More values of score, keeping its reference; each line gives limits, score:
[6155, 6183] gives 0.19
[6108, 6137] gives 0.12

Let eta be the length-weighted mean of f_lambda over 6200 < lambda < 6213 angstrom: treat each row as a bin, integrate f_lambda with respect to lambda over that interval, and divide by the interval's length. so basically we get 1.78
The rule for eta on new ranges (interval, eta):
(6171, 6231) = 1.81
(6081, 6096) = 1.88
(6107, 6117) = 1.98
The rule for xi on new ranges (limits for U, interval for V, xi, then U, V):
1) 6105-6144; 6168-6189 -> 0.93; 1.972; 1.84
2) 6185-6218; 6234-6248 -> 0.96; 1.833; 1.75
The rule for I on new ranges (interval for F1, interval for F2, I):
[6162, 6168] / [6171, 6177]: -108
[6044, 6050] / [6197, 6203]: -109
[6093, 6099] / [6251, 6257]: -111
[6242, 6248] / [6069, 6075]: -109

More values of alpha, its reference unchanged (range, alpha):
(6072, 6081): 6073.0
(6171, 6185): 6173.5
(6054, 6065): 6055.0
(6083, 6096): 6083.5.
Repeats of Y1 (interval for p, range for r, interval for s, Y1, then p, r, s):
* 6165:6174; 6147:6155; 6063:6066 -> 2.07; 1.79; 2.07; 2.10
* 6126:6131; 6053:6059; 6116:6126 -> 1.86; 1.86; 1.86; 1.97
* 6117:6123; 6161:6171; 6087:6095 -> 1.93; 1.93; 1.75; 1.96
